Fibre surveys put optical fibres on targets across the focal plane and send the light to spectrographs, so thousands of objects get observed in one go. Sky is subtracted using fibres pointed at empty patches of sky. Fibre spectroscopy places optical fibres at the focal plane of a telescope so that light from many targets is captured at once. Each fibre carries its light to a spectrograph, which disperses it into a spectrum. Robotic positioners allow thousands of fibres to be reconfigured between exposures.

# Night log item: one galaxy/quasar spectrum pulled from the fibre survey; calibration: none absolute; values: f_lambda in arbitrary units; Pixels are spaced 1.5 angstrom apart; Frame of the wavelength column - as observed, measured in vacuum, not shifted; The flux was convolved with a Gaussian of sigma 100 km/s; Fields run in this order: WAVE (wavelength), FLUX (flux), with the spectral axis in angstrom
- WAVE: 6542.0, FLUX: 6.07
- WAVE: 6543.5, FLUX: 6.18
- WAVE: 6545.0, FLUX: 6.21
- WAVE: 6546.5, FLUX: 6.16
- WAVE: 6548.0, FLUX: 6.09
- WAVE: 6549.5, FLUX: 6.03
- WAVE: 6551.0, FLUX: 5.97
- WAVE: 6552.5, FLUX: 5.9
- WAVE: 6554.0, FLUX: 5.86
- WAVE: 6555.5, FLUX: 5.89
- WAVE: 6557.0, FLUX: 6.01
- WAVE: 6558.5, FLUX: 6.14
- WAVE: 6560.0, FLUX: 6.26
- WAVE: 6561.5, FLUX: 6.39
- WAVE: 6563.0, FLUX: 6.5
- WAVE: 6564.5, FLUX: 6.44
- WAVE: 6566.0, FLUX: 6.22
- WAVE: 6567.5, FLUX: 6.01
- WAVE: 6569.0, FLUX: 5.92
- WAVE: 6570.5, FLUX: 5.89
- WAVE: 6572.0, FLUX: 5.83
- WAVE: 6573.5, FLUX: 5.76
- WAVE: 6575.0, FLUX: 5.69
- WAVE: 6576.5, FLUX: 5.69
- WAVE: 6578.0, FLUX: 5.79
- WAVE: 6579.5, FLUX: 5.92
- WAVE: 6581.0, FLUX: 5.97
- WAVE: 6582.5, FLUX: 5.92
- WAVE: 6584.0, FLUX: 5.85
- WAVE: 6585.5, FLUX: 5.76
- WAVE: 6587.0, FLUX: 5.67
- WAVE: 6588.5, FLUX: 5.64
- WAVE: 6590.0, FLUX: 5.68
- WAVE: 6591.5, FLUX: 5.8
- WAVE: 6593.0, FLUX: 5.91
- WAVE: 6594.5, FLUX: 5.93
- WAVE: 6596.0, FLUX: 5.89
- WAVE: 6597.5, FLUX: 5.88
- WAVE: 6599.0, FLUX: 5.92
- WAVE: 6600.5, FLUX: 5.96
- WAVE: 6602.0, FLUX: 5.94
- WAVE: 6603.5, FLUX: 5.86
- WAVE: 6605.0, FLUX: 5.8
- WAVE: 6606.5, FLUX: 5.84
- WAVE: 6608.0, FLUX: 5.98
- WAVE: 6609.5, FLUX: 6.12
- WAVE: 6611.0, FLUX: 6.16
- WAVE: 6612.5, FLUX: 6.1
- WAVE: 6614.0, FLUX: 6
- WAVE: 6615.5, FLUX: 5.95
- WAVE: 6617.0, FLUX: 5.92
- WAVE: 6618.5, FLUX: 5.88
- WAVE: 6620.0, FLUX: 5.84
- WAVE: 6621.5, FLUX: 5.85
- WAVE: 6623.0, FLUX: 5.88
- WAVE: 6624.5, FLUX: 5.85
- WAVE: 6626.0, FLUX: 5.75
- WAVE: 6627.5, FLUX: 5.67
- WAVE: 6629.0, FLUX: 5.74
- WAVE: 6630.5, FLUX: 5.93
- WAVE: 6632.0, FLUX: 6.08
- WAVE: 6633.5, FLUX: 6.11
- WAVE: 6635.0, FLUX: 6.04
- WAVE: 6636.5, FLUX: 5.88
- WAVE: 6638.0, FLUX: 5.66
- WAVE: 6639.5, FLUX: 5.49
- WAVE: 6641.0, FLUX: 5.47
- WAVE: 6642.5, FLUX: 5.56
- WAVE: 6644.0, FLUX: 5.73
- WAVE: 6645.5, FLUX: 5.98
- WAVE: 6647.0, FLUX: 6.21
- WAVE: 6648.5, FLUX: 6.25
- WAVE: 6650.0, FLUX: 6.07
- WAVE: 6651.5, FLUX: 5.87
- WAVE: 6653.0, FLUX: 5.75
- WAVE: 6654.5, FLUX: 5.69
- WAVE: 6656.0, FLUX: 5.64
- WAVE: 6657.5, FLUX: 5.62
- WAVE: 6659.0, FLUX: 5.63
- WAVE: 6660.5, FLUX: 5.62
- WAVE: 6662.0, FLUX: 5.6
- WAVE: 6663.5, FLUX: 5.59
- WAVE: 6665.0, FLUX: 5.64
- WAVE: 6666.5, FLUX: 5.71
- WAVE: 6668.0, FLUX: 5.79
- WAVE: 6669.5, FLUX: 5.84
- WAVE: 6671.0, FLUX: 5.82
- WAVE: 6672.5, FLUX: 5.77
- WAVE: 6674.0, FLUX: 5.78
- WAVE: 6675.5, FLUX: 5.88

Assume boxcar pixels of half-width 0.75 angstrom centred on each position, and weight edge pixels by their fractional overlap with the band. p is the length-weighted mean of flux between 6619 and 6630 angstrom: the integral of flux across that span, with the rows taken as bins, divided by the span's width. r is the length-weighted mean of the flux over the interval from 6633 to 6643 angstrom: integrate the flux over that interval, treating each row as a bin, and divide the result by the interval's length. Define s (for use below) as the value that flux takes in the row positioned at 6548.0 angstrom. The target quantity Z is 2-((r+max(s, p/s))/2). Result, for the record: -3.91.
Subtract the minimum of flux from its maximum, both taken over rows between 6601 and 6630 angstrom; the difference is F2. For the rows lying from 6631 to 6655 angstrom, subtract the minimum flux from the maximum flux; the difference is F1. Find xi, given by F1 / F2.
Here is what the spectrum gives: 1.6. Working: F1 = 0.78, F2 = 0.49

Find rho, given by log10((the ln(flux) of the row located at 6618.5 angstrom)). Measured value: 0.248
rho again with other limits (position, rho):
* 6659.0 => 0.238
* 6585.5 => 0.243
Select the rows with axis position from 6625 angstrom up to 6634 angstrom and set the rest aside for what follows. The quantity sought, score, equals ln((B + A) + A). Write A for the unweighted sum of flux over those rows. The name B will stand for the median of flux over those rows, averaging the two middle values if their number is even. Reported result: 4.34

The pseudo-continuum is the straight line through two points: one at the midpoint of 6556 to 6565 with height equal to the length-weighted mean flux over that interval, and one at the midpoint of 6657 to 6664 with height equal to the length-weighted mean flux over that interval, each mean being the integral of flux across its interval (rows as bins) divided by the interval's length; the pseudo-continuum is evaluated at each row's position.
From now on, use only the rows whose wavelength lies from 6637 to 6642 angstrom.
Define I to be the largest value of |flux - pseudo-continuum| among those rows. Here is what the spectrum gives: 0.27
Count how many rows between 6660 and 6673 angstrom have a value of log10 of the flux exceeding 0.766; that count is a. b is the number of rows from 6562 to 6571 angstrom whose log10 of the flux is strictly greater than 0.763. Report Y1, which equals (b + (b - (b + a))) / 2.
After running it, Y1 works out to 2.5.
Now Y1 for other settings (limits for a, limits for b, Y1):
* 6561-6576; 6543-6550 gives -1.0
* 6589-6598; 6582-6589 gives -1.0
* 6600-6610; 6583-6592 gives -2.0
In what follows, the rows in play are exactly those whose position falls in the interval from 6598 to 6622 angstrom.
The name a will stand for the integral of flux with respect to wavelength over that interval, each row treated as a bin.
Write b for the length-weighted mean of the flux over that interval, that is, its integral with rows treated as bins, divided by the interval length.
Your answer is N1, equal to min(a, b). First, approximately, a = 143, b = 5.95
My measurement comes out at 5.95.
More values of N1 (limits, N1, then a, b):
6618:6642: 5.82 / 140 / 5.82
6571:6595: 5.80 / 139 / 5.80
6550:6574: 6.06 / 146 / 6.06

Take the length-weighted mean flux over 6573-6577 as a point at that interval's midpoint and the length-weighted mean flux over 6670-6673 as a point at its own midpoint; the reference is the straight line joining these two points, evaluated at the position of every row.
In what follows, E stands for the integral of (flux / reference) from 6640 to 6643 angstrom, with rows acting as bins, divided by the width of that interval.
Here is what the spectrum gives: 0.95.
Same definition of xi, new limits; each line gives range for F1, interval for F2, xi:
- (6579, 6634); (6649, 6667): 1.1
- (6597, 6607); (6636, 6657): 0.2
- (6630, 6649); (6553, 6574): 1.1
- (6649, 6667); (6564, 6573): 0.8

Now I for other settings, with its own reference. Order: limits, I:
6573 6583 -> 0.49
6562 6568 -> 0.24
